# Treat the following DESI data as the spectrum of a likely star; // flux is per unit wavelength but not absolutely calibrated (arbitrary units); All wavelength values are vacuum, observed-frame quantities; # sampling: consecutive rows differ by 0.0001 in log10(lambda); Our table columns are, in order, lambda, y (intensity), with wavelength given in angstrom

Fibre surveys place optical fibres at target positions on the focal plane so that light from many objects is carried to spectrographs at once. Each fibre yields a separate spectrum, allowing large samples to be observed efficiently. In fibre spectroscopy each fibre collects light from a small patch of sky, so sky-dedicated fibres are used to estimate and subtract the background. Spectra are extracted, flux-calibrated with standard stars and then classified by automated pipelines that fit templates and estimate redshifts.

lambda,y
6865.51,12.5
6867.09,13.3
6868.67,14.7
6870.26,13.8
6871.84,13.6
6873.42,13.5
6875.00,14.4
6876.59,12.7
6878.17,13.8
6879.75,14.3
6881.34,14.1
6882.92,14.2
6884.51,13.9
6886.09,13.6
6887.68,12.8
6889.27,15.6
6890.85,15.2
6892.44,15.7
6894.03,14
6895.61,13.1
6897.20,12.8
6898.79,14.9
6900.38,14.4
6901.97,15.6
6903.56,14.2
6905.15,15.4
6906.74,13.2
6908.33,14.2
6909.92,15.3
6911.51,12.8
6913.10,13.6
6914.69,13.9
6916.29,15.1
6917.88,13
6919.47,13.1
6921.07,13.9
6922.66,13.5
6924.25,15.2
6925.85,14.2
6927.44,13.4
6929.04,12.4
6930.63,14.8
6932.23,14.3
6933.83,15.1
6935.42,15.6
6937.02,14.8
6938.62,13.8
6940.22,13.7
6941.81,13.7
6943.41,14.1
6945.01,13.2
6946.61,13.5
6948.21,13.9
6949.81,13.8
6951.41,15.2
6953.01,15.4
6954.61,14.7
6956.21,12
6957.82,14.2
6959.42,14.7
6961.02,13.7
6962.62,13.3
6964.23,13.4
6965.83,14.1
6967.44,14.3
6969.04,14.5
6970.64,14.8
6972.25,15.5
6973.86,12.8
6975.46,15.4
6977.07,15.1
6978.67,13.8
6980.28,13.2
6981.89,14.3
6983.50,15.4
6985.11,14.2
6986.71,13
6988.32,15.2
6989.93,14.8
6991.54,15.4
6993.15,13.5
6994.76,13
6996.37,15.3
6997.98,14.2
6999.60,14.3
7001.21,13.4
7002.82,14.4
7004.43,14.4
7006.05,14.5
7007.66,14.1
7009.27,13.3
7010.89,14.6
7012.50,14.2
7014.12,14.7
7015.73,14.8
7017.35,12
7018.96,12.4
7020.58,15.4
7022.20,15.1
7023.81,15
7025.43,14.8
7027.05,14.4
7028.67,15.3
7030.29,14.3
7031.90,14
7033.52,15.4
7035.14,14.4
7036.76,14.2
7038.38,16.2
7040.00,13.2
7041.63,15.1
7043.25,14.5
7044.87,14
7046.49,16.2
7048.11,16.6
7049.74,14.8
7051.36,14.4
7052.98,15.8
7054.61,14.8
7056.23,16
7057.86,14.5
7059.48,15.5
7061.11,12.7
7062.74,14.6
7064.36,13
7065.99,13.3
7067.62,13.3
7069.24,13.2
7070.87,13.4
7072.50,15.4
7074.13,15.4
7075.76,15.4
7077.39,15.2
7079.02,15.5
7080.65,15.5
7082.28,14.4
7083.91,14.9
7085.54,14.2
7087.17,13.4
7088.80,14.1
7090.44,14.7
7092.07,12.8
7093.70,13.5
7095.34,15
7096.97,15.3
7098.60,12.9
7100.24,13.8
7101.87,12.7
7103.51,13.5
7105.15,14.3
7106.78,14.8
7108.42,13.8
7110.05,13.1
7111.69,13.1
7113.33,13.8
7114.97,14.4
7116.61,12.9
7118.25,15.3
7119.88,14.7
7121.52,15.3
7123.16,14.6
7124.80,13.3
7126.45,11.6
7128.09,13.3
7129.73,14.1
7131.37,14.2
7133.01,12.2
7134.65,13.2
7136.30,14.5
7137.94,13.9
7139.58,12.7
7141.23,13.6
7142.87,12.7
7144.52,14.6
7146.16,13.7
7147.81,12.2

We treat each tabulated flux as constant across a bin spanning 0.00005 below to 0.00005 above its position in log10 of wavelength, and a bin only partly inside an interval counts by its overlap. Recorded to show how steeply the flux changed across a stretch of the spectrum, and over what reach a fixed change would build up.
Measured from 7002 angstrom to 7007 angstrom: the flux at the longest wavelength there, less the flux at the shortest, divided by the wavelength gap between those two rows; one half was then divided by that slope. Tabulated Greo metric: 16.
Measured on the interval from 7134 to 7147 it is 12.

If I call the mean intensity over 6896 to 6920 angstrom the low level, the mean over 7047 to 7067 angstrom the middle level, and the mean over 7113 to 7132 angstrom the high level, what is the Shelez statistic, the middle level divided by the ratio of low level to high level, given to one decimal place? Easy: 14.5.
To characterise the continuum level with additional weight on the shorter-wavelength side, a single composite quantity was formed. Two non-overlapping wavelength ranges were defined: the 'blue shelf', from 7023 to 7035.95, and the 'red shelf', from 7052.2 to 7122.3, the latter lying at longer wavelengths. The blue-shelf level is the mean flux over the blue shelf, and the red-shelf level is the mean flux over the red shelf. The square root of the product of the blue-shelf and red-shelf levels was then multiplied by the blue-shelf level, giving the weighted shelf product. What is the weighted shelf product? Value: 213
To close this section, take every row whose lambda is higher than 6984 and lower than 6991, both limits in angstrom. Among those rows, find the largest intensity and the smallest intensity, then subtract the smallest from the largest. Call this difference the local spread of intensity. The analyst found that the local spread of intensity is 2.2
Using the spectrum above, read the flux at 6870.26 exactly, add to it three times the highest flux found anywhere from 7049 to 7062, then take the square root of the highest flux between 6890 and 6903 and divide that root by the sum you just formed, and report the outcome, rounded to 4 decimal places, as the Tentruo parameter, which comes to 0.0641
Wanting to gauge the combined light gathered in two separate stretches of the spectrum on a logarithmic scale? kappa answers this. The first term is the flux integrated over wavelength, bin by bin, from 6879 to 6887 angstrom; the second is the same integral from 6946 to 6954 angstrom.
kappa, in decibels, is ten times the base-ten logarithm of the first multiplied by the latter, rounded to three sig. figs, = 41.1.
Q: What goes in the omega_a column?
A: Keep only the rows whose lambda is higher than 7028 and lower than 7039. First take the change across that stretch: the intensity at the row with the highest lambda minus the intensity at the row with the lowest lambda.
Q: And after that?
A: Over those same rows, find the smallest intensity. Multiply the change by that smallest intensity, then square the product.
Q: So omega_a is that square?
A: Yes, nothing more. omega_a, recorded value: 159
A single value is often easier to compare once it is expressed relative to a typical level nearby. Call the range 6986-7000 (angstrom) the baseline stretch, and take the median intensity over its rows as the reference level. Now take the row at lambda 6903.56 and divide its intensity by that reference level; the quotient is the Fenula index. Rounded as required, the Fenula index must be 0.99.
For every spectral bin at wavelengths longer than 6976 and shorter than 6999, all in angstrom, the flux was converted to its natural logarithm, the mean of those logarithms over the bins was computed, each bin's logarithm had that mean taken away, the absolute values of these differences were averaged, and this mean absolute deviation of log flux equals 0.05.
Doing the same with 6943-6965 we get 0.05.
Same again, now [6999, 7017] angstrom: 0.03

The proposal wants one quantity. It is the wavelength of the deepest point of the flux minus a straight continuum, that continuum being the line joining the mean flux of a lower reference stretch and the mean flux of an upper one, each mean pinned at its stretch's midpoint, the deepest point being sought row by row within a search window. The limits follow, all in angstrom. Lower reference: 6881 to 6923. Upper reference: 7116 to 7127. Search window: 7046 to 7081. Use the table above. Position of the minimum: 7061.11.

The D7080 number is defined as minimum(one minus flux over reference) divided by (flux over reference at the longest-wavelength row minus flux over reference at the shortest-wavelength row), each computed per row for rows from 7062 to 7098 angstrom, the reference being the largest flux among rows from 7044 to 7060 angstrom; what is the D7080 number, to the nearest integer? 2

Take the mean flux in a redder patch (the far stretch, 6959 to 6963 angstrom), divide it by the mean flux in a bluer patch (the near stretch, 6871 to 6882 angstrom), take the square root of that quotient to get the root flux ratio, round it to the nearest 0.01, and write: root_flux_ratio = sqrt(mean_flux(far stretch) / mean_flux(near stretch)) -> 1.00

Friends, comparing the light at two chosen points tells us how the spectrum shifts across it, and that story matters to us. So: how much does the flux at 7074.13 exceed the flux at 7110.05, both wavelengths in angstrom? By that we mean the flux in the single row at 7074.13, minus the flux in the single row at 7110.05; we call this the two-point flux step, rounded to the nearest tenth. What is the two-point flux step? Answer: 2.3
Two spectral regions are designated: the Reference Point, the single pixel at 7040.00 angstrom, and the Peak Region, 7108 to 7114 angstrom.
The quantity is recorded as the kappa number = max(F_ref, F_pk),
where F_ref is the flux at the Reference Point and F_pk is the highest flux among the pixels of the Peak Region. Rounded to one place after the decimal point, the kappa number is 13.8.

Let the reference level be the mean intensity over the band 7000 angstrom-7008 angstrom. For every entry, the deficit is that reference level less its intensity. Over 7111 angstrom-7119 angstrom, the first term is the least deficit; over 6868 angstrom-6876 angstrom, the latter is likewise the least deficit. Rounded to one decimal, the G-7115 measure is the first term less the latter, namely -0.6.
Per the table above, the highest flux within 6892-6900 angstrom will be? 15.7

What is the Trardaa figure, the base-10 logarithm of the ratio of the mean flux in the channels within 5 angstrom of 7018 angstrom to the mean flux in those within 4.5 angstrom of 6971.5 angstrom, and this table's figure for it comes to -0.015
